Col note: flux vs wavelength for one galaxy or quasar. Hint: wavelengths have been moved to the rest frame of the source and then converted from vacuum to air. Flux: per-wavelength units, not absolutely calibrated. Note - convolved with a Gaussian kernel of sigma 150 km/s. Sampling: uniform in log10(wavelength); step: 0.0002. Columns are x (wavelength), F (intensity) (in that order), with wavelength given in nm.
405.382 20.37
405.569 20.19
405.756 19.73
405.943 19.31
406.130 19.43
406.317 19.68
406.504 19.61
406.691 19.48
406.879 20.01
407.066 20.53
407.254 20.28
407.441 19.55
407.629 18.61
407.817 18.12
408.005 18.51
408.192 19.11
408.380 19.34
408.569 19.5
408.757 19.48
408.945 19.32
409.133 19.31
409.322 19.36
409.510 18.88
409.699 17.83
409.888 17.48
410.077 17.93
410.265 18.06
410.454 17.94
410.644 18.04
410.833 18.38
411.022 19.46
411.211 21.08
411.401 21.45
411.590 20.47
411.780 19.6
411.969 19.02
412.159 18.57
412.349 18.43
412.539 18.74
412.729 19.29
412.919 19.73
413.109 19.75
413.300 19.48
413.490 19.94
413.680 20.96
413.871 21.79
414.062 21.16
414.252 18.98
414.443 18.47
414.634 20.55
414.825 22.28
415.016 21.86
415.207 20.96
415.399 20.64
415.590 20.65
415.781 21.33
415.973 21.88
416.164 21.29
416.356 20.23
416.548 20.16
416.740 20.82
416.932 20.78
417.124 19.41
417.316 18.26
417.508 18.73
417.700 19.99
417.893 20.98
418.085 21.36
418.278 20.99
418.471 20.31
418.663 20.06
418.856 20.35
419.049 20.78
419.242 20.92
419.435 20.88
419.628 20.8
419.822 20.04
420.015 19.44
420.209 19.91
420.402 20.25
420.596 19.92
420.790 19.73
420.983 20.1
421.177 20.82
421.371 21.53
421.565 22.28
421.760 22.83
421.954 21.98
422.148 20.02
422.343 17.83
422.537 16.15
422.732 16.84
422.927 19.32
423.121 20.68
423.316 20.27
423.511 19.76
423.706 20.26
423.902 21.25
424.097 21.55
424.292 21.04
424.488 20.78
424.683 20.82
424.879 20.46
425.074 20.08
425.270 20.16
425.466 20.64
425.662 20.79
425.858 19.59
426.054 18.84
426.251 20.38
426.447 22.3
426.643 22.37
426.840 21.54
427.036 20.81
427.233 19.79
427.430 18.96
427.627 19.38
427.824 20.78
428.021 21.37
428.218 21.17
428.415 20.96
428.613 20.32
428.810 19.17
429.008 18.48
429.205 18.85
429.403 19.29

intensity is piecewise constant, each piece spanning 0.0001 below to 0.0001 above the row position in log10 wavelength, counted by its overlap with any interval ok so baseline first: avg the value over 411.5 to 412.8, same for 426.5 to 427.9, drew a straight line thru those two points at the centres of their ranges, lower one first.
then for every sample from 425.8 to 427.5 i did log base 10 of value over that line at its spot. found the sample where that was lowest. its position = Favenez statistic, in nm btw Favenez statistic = 426.054 nm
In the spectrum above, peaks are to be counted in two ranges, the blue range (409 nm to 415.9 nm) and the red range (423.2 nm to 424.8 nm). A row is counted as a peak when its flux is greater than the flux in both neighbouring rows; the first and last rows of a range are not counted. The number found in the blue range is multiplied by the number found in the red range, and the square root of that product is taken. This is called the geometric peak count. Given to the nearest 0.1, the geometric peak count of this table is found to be 2.4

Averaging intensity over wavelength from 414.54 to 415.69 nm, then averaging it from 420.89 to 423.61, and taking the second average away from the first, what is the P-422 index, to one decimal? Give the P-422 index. 1.1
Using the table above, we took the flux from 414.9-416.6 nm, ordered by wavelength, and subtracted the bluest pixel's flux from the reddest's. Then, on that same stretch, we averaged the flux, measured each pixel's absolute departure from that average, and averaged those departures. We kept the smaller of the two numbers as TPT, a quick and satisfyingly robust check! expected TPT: -1.7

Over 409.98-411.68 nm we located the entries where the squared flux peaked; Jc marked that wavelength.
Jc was 411.401 nm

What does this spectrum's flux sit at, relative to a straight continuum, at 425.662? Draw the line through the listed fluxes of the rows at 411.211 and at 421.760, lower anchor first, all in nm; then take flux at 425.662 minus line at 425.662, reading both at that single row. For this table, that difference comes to -2.7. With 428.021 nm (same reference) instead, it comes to -2.5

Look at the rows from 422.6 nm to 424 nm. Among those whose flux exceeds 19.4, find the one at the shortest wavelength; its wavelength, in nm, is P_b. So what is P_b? 423.121 nm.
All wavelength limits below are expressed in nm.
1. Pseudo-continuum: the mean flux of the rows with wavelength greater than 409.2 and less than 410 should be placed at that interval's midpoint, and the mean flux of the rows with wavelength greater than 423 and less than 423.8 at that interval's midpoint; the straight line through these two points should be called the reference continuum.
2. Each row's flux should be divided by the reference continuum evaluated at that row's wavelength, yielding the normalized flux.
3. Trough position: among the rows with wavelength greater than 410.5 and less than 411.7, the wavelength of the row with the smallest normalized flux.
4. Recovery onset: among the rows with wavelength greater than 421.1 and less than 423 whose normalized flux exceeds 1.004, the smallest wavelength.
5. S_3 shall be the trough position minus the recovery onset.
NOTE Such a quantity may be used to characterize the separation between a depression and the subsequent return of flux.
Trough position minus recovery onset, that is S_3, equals -10.53 nm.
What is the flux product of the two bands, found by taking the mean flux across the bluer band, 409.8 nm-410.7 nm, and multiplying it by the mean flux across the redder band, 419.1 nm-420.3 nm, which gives 364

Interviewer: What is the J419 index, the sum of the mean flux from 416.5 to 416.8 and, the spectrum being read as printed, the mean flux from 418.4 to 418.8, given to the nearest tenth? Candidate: 40.7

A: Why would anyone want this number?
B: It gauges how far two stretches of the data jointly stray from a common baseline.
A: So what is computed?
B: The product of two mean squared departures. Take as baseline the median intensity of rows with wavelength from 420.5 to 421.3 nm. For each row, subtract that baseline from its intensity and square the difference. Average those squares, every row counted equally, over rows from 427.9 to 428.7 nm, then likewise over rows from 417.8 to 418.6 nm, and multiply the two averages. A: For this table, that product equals 1.0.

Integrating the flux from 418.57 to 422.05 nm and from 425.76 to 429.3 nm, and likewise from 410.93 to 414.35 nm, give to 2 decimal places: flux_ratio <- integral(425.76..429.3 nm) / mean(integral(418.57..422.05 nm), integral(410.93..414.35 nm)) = 1.03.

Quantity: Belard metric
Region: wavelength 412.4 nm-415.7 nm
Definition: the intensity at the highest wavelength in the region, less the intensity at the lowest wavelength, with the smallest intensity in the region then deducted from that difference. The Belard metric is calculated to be -16.6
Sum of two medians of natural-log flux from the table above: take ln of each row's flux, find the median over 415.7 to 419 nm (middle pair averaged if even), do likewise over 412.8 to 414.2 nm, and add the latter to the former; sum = 6.01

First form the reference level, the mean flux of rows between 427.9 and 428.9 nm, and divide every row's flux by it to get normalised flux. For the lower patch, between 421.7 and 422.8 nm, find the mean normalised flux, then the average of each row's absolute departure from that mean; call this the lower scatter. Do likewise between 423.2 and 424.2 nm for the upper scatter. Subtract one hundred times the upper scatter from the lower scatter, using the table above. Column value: -3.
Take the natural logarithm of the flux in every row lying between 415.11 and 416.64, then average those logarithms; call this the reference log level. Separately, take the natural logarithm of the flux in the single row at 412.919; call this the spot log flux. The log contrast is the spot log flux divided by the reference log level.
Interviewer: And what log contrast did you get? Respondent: 0.98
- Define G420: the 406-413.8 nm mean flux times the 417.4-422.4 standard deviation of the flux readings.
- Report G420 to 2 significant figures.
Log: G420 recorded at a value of 20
